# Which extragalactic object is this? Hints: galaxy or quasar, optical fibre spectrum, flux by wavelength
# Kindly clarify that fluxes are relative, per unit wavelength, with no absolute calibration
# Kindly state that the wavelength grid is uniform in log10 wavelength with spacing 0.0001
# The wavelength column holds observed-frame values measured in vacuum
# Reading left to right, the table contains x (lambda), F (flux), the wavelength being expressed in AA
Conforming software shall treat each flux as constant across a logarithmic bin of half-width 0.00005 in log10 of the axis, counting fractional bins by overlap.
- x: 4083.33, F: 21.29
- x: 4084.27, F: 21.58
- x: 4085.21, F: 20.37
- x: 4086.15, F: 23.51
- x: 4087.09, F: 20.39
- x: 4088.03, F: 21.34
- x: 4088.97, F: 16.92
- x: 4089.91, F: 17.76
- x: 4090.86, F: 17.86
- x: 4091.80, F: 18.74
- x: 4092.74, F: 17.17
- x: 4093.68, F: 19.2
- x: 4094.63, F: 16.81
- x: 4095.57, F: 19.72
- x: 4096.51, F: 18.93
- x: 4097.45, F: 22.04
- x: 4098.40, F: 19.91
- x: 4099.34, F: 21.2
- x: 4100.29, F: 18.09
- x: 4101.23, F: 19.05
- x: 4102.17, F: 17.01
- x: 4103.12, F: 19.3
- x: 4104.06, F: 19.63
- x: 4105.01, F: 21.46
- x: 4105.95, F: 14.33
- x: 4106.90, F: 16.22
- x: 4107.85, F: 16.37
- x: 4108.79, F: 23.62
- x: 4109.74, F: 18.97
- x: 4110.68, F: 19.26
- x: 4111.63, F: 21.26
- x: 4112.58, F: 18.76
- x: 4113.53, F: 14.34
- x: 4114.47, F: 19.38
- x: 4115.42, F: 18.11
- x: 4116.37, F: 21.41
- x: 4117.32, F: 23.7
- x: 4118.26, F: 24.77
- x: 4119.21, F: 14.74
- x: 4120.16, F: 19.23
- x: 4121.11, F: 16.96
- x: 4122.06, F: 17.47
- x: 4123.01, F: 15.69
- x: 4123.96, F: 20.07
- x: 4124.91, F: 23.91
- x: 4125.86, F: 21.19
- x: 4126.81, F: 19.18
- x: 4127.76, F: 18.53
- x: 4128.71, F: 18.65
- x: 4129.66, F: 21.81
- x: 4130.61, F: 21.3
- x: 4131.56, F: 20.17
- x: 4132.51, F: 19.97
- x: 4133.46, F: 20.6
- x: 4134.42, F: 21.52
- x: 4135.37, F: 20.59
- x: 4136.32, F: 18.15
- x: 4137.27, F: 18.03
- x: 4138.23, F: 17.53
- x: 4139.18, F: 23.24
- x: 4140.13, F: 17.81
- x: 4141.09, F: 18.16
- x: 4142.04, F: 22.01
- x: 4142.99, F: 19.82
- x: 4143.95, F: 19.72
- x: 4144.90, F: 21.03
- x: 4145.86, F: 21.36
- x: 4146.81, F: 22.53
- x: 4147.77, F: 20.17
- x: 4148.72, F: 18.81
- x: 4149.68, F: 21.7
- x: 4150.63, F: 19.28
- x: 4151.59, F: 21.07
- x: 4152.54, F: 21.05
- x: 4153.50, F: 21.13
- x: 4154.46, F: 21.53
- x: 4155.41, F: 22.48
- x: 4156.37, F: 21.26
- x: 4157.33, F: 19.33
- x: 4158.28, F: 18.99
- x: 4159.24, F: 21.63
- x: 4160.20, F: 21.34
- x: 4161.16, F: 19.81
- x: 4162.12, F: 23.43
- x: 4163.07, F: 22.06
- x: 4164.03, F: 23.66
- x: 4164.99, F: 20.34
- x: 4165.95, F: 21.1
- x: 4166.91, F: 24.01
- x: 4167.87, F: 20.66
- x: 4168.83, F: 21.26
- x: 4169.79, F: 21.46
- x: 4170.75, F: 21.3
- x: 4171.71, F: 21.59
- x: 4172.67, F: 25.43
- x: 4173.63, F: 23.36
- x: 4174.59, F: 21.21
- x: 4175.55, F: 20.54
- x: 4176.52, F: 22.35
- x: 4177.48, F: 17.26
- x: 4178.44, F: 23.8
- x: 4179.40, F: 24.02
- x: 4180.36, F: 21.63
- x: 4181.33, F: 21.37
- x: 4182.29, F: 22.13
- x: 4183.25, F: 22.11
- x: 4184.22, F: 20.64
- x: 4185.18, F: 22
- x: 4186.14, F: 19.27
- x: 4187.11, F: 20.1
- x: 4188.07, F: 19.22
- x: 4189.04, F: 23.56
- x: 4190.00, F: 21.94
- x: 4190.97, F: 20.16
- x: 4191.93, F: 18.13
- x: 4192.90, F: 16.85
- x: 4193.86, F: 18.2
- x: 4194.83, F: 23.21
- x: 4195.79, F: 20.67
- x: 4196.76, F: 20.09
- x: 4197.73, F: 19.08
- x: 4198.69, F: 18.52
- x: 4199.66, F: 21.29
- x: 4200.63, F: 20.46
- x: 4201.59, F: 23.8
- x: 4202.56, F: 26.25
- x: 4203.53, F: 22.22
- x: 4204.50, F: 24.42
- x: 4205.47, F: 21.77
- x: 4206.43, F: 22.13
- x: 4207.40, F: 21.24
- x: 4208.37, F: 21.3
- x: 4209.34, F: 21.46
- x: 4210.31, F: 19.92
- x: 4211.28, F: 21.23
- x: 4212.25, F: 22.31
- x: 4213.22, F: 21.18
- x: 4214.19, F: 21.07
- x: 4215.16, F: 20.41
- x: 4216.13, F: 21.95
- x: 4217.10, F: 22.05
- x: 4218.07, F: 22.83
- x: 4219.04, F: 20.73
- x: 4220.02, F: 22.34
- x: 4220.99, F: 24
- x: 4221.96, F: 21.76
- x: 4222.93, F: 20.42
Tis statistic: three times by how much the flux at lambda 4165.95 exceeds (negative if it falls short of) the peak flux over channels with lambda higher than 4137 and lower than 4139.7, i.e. -6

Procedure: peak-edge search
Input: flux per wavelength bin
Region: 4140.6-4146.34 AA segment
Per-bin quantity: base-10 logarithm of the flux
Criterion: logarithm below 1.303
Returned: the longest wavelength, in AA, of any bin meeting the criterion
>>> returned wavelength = 4143.95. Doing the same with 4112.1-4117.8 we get 4115.42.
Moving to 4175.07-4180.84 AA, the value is 4177.48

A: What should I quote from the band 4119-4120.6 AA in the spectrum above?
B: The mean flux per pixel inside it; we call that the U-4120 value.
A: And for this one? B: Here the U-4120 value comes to 17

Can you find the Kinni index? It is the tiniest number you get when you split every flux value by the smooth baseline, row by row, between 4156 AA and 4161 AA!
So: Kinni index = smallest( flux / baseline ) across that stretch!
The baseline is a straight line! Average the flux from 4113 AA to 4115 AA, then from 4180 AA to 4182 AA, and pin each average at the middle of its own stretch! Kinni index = 0.95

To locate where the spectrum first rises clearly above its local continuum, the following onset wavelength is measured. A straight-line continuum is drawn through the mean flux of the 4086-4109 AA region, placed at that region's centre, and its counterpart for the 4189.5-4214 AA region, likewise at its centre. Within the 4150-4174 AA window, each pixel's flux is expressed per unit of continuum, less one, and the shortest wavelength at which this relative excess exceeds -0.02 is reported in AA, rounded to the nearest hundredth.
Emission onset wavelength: 4151.59 AA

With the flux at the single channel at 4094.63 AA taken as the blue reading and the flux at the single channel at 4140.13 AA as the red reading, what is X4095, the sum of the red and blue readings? 34.6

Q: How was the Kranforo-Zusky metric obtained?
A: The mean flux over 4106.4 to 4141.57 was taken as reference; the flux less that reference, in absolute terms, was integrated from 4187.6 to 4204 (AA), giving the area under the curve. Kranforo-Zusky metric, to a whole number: 35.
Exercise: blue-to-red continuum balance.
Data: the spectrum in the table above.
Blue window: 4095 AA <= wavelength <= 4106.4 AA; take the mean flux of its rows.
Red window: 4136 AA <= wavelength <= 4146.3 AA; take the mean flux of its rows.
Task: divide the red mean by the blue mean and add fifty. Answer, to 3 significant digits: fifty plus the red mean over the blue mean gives 51.0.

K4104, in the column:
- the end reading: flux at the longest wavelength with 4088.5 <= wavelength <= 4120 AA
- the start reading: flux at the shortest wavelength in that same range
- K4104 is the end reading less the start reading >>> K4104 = -2.2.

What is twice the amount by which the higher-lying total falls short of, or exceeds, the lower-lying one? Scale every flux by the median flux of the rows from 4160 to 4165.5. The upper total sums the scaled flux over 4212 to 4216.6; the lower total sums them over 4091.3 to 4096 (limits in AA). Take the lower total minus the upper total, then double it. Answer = -1.4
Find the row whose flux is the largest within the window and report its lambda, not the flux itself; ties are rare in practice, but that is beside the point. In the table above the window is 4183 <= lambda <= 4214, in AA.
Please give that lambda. 4202.56 AA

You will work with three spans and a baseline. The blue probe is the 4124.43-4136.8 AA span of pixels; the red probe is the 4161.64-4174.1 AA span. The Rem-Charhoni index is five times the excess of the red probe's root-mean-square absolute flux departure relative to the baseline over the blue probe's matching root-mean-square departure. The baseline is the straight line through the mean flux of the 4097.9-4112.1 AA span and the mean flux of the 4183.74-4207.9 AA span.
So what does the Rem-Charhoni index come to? 3.1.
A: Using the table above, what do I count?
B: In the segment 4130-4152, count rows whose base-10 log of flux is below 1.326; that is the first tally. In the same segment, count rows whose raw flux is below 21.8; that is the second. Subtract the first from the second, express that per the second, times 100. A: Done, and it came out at 20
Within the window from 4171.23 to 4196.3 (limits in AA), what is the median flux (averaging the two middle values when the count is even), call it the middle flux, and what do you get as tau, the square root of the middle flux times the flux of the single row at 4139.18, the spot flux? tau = 22.3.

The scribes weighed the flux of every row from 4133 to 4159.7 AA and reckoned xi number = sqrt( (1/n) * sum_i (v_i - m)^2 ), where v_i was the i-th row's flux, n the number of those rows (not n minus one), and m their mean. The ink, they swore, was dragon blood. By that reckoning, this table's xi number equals 1.55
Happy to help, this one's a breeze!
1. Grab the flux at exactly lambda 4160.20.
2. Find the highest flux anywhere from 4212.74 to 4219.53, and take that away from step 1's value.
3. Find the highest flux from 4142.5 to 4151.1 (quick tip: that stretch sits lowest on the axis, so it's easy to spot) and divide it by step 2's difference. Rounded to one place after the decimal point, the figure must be -15.1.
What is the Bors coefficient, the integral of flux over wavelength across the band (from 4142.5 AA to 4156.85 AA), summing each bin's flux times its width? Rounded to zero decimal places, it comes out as 299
